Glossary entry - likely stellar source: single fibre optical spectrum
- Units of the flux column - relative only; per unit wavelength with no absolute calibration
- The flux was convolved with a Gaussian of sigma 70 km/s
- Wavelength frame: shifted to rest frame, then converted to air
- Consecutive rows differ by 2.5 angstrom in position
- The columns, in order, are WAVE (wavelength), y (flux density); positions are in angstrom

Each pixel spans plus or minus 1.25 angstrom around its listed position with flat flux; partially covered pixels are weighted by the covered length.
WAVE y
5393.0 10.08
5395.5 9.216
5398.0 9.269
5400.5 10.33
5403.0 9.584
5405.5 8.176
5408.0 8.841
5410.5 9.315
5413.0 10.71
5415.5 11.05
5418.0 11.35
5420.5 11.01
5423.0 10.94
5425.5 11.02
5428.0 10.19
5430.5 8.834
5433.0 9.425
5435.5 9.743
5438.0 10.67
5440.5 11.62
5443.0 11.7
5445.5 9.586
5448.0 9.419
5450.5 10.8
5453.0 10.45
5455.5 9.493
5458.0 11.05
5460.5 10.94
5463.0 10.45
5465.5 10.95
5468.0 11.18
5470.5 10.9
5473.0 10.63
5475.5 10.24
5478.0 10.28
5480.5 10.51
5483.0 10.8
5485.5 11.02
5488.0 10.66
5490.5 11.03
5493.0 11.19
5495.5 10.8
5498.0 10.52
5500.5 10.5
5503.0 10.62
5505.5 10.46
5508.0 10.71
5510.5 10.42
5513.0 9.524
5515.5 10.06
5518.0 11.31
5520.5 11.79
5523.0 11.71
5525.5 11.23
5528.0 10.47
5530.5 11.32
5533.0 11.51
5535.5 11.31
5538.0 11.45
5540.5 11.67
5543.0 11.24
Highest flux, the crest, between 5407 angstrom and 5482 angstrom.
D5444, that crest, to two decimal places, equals 11.70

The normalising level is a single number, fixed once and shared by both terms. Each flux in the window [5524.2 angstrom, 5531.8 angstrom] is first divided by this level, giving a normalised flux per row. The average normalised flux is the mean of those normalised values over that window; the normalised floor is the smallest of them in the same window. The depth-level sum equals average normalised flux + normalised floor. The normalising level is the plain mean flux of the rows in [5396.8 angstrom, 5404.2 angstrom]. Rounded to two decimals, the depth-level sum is 2.21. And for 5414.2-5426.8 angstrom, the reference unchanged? 2.26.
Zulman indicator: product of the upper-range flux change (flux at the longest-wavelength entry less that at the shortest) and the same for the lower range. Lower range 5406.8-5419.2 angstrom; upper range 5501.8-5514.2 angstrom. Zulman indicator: -2.7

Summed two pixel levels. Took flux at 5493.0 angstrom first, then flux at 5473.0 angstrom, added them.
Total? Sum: 21.8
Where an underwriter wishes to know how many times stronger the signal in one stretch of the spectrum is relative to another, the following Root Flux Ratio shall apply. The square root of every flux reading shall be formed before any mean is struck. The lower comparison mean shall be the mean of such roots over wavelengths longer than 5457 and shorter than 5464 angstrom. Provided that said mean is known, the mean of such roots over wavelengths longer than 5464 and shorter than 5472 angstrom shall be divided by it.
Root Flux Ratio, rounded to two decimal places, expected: 1.01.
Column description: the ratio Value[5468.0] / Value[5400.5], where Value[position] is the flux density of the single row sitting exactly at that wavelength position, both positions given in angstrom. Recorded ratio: 1.08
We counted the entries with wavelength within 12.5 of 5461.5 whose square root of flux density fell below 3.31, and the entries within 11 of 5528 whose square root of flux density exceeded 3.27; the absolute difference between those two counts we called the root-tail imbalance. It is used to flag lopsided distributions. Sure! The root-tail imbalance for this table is 0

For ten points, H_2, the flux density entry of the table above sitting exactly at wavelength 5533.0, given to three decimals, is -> 11.510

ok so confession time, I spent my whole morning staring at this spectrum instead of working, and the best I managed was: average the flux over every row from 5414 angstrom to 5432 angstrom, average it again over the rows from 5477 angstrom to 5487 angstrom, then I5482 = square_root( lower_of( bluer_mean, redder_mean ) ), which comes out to 3.26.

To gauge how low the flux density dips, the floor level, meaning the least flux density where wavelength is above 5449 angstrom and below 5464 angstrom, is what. 9.493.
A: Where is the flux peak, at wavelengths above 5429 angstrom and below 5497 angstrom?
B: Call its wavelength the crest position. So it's 5443.0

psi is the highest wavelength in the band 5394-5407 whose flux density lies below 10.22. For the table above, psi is 5405.5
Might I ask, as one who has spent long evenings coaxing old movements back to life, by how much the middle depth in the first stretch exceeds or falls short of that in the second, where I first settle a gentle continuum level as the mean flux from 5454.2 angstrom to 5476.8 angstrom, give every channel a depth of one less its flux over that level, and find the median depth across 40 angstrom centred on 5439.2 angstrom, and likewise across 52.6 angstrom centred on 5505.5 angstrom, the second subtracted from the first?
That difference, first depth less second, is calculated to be 0.014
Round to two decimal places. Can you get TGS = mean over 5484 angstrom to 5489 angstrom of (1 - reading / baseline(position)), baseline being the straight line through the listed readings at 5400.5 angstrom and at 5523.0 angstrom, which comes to 0.04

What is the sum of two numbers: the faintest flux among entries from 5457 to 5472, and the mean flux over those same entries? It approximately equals 21.4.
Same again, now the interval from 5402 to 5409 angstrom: 17.0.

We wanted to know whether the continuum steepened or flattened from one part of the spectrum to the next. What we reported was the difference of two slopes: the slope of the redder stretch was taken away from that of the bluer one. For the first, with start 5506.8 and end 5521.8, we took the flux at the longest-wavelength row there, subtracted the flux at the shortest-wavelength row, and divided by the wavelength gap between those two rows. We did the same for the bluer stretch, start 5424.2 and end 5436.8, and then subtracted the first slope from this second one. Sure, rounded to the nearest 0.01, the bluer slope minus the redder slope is -0.21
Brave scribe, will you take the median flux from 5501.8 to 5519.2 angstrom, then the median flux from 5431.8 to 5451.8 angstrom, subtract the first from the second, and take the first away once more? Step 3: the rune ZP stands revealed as -10.7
